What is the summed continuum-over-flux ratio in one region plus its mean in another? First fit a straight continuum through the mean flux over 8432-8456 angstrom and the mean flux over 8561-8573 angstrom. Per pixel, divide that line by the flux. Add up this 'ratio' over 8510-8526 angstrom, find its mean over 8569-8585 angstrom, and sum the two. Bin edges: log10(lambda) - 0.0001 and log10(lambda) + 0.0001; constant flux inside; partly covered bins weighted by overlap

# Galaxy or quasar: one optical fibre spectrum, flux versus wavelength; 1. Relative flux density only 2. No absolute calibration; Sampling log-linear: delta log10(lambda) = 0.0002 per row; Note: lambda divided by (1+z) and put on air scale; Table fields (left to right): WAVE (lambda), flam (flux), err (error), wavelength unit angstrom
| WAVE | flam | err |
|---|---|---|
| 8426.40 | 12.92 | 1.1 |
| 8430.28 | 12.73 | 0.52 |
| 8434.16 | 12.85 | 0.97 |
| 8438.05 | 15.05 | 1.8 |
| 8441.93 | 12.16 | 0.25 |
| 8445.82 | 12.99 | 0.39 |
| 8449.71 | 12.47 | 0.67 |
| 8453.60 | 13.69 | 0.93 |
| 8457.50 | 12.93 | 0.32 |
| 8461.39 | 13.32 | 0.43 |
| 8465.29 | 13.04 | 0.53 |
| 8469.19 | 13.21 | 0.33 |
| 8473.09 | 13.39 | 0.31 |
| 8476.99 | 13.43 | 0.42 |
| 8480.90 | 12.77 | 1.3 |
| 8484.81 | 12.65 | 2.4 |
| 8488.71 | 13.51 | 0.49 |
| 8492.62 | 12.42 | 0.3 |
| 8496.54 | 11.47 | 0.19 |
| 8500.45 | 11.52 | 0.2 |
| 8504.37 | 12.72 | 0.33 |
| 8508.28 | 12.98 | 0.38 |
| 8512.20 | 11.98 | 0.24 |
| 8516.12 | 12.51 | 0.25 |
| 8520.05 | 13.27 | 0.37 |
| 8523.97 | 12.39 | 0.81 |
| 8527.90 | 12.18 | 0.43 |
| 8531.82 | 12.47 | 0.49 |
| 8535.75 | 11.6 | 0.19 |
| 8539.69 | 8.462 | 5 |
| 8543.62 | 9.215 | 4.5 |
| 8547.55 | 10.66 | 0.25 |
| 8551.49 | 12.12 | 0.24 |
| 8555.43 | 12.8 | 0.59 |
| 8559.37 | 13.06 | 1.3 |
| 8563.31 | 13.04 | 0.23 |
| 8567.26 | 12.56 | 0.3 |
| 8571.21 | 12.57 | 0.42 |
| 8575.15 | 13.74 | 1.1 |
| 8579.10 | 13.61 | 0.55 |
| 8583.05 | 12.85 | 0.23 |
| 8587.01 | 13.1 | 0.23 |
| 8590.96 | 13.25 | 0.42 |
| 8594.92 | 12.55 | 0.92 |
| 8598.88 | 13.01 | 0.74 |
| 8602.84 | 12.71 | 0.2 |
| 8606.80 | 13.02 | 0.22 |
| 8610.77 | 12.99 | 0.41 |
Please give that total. 5.09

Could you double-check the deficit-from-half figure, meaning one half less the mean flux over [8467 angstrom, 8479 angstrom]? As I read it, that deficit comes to -12.8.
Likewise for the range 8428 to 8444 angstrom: -12.7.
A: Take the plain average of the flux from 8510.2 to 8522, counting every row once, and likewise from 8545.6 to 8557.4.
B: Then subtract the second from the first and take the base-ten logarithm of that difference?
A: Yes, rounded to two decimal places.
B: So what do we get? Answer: -0.14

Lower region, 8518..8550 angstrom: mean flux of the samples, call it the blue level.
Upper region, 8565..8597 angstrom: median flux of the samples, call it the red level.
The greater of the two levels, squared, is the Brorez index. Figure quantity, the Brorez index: 168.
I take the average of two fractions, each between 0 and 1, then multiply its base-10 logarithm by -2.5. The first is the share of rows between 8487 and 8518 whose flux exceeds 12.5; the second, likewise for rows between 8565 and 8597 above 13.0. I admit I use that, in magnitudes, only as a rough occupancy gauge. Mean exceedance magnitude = 0.75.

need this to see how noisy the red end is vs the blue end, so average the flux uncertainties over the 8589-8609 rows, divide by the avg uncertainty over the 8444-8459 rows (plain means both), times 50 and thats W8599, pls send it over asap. 43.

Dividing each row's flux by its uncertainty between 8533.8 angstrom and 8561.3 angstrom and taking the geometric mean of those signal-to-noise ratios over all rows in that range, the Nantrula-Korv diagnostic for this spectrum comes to 13.9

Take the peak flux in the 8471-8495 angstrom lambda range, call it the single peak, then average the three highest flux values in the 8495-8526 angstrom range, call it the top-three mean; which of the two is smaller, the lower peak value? 12.99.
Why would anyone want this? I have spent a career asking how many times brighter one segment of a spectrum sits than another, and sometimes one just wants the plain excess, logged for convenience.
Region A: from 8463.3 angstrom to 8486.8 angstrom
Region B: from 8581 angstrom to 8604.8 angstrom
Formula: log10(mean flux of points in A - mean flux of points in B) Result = -0.8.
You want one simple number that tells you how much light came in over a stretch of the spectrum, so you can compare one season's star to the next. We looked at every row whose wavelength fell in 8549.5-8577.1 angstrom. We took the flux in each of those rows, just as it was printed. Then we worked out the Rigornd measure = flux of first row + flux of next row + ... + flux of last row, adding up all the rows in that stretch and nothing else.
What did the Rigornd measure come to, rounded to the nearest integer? 90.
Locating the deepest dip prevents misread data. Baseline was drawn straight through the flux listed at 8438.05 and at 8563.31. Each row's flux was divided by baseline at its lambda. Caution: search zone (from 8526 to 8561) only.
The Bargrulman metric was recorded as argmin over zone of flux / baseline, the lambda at 8539.69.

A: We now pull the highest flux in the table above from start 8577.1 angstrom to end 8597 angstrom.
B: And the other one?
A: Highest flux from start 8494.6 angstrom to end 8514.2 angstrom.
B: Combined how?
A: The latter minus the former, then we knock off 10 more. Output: -10.6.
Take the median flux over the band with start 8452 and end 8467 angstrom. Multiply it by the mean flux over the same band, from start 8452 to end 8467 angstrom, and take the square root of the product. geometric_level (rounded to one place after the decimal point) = 13.2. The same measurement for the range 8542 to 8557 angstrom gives 11.3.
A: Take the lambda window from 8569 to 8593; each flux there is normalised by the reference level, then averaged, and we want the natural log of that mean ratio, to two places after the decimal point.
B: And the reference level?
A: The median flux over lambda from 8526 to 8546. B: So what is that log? 0.13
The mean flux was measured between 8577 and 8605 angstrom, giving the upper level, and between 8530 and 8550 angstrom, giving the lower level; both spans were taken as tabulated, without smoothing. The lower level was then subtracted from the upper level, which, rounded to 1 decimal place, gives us 2.5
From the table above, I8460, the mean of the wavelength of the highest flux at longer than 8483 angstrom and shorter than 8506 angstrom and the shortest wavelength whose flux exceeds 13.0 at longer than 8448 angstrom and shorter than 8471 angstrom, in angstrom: 8471.2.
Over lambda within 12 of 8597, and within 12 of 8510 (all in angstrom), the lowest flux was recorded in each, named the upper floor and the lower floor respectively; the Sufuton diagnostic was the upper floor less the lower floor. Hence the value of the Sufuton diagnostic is 1.0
